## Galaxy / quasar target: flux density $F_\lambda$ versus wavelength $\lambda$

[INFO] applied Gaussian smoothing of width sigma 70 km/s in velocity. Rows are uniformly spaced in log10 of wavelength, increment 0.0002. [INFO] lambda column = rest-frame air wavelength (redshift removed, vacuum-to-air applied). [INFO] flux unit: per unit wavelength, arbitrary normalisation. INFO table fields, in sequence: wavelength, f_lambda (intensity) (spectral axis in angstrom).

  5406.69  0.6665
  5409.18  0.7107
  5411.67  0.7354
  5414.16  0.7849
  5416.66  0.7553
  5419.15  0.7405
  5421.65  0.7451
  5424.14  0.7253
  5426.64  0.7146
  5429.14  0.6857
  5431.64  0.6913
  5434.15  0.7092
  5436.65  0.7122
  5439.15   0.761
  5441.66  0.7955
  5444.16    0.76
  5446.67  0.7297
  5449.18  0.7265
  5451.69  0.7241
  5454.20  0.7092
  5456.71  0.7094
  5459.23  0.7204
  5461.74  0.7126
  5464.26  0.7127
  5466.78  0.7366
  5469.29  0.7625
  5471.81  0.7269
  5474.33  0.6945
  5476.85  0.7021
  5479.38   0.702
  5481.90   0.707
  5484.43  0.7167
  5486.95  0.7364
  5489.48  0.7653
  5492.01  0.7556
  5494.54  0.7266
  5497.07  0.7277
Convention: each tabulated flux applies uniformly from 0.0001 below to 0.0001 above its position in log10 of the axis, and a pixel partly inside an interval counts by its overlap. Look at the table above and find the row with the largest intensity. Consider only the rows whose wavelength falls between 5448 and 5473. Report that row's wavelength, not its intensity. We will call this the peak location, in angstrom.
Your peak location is 5469.29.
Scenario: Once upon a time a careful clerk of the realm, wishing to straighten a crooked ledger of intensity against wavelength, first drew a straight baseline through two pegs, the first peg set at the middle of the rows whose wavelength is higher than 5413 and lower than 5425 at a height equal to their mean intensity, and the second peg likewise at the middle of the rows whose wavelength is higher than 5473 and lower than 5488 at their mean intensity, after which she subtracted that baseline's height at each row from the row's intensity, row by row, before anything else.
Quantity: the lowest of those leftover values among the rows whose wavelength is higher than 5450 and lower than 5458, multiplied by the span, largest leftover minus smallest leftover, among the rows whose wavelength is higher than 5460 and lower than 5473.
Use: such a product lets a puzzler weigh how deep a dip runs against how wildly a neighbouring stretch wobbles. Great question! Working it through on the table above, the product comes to -0.0010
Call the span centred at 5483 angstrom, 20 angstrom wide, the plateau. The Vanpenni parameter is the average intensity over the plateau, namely 0.722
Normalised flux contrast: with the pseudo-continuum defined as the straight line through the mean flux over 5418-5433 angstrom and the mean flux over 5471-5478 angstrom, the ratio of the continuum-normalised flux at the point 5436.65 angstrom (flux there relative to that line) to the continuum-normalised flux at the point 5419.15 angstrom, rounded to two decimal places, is 0.97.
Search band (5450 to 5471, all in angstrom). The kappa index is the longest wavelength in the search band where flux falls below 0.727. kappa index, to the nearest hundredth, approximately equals 5464.26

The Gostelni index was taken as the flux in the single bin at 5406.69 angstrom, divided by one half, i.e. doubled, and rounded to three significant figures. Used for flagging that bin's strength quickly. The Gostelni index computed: 1.33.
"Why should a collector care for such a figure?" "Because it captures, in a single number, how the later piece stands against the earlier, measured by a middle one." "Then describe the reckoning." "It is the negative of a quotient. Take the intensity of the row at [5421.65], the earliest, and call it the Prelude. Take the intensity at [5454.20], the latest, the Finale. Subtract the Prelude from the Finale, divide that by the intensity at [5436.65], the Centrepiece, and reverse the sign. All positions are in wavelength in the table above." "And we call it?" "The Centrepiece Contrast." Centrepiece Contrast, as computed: 0.05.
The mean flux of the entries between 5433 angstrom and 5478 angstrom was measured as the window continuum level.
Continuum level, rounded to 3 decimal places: 0.728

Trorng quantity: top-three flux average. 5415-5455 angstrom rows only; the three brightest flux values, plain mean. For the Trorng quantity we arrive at 0.772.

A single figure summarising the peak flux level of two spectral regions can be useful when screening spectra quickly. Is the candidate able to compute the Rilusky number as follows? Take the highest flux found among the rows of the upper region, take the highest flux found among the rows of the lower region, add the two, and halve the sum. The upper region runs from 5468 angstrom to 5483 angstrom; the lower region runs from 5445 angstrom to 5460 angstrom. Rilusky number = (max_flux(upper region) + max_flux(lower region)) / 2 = 0.746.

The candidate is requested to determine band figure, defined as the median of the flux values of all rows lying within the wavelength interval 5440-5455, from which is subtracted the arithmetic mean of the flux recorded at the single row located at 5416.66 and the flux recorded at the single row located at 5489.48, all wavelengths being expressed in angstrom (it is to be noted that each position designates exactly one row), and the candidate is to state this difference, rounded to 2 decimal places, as -0.03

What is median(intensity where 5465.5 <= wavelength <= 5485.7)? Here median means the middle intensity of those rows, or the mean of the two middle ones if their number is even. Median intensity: 0.712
